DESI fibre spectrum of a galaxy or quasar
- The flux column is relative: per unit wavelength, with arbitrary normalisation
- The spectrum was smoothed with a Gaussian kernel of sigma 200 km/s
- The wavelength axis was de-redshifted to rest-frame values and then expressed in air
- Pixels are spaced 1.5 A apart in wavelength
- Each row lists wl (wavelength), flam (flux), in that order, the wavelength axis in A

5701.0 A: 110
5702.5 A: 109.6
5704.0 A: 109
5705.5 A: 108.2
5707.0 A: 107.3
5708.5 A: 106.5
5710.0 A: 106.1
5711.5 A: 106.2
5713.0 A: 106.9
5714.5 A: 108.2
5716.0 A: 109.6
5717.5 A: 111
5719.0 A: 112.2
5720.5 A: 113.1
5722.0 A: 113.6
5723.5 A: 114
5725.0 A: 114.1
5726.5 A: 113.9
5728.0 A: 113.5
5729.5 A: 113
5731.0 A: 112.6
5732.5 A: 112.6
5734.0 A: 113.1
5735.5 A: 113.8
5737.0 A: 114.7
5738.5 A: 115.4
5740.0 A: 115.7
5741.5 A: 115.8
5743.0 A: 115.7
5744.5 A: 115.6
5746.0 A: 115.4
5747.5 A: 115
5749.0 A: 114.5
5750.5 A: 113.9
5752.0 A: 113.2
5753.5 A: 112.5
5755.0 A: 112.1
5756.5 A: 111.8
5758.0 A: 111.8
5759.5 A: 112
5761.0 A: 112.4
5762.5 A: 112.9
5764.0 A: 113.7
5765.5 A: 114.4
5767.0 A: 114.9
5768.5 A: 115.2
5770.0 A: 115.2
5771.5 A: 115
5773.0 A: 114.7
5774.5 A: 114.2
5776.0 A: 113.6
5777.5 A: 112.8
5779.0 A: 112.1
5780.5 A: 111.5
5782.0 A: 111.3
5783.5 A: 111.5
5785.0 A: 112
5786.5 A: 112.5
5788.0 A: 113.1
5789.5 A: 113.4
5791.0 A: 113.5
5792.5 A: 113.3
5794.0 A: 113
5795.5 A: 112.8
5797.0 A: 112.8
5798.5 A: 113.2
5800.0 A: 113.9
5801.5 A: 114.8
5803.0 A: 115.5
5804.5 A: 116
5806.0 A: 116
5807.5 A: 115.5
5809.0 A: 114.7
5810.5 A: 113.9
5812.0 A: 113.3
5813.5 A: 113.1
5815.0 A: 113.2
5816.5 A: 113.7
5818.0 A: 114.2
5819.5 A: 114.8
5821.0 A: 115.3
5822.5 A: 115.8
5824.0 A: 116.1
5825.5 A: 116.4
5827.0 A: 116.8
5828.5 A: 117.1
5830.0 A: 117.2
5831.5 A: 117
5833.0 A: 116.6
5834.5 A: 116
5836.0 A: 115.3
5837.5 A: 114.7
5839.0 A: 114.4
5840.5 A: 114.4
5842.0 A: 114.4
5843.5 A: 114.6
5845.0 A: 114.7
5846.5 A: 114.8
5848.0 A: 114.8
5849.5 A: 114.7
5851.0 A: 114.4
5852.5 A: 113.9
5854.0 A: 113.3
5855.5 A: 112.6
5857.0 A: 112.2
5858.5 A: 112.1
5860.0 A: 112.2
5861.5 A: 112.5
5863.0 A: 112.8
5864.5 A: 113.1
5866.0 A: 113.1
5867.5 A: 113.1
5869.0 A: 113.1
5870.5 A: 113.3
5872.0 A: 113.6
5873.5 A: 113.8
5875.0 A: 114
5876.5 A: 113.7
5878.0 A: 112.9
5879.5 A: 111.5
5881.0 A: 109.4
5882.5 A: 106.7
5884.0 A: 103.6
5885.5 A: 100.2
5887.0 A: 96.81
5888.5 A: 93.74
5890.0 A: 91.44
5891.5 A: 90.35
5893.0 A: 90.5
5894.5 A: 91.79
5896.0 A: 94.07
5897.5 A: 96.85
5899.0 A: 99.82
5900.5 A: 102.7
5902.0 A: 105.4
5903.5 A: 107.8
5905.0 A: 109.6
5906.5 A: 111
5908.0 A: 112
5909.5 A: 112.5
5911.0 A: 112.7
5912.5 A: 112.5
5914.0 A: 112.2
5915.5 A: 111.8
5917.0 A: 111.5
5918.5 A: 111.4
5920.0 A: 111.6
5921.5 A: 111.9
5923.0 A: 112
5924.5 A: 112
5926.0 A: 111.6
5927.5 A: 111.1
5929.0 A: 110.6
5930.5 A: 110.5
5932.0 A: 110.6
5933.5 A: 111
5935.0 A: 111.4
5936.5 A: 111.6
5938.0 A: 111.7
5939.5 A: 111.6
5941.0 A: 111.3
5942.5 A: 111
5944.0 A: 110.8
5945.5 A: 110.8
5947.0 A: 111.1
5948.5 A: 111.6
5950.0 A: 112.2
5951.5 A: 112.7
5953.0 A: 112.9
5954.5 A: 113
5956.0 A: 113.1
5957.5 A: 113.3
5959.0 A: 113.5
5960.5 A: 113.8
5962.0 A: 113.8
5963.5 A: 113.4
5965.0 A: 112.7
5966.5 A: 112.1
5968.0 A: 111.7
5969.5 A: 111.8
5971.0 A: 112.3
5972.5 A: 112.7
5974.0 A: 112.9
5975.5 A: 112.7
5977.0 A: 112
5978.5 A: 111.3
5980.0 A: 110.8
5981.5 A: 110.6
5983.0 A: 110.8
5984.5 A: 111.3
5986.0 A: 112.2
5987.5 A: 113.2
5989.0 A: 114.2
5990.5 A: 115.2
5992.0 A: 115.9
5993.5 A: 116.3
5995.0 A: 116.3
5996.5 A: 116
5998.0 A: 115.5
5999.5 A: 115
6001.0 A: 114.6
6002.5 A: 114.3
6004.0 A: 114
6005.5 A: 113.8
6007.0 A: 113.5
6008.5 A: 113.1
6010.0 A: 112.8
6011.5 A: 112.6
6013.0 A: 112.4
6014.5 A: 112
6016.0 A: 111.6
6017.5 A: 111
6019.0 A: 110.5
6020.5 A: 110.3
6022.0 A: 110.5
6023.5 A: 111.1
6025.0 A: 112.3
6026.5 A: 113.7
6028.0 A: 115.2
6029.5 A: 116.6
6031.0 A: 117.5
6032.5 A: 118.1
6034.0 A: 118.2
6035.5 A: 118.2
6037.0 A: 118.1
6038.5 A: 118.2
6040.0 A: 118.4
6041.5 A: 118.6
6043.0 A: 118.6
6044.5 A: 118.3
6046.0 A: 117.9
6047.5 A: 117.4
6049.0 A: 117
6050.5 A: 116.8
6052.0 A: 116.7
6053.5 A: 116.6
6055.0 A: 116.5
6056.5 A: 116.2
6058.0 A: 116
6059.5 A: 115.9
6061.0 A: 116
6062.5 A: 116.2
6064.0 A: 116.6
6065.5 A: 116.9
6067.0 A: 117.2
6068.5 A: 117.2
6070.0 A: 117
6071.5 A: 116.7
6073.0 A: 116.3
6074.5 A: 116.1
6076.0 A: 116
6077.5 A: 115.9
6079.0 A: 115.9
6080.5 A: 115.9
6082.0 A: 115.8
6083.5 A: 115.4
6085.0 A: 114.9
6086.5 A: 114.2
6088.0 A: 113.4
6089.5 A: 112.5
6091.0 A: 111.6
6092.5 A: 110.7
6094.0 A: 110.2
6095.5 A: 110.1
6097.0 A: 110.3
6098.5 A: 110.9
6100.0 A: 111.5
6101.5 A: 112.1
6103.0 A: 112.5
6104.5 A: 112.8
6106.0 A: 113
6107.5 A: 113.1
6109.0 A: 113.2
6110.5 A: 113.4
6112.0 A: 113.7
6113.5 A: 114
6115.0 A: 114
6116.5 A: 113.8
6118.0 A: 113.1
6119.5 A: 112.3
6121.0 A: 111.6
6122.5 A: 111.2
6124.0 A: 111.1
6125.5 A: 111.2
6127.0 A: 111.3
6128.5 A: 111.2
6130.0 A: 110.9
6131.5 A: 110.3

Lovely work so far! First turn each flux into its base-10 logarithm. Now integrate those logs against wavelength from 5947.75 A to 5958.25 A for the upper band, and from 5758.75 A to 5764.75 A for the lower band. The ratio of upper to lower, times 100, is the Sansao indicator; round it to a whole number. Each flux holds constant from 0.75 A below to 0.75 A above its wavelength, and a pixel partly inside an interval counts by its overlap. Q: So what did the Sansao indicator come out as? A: 175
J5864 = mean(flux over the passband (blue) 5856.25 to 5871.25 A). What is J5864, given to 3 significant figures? 113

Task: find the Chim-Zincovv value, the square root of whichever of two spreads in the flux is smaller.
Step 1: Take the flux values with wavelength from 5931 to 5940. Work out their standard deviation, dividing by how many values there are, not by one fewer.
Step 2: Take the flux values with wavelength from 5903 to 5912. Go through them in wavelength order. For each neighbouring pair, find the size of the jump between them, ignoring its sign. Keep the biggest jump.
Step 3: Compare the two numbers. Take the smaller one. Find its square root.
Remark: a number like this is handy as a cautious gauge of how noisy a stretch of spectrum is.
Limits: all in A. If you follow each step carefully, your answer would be 0.63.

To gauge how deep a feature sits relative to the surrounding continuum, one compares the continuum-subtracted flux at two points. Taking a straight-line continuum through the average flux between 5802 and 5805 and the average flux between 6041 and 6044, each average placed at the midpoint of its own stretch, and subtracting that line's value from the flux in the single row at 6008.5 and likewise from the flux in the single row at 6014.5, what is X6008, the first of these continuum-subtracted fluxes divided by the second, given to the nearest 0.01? 0.81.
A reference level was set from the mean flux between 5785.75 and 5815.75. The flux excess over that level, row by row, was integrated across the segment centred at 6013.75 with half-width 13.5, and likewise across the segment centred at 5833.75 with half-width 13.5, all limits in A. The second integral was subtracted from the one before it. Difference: -86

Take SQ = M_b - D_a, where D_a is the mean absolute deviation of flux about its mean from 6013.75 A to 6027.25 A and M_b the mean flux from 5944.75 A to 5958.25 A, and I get 111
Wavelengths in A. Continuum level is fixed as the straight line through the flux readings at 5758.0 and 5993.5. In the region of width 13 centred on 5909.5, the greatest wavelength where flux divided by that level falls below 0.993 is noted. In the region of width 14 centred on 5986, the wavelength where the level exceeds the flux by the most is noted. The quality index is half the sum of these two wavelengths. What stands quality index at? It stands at 5948.5 A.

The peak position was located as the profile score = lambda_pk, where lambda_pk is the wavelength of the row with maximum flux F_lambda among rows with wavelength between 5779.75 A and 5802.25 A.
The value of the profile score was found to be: 5801.5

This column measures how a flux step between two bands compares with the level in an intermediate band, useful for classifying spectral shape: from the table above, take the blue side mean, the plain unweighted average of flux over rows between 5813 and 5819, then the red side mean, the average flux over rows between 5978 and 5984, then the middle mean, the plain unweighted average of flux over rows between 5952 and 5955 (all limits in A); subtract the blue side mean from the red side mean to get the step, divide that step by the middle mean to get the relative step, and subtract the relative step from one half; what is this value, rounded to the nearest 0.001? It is 0.524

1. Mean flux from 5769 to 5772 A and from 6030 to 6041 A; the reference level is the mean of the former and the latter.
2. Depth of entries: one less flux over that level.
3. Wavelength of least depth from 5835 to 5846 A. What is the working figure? 5836.0 A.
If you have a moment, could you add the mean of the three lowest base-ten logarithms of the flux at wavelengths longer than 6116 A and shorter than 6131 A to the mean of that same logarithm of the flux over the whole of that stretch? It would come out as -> 4.09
